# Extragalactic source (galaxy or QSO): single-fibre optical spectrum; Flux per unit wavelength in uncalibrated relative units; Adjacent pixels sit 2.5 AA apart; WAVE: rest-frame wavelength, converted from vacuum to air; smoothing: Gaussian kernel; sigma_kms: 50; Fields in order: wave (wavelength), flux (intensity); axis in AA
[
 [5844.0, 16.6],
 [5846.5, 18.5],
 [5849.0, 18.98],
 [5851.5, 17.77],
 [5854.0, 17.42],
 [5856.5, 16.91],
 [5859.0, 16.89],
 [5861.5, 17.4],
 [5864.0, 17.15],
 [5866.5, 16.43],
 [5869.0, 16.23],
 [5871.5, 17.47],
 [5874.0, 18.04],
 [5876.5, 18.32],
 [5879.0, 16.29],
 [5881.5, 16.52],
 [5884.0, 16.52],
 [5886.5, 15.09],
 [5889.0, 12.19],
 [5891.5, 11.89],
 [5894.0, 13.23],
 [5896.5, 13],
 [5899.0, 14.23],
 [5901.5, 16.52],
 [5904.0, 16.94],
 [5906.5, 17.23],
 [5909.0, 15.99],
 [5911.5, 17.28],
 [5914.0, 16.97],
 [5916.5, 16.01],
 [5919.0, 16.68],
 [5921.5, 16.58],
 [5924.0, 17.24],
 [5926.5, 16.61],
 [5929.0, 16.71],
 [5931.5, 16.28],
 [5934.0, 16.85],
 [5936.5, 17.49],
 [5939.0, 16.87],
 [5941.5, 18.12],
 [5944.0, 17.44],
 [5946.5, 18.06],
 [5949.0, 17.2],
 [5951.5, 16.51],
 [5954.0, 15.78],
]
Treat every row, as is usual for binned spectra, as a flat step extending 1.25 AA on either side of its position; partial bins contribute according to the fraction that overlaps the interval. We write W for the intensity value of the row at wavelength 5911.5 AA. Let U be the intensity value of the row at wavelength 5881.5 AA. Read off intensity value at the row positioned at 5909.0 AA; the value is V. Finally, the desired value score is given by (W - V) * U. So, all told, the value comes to 21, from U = 16.52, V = 15.99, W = 17.28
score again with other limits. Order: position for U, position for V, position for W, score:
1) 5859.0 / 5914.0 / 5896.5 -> -67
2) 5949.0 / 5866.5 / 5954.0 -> -11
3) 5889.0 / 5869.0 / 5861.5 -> 14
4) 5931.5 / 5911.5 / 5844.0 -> -11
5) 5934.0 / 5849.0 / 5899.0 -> -80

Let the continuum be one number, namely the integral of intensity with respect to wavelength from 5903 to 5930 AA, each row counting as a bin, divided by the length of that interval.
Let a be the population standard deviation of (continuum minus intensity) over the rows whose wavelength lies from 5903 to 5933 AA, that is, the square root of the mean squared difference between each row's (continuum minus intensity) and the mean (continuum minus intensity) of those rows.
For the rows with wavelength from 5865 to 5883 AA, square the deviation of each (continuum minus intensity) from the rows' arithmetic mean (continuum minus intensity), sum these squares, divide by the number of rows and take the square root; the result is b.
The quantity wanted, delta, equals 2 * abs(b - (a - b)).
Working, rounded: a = 0.4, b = 0.8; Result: 2.4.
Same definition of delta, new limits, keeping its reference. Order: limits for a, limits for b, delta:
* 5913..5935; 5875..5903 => 7.4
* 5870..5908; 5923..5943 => 2.0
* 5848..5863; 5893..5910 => 5.2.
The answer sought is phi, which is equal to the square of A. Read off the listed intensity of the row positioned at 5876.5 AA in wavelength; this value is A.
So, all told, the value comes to 336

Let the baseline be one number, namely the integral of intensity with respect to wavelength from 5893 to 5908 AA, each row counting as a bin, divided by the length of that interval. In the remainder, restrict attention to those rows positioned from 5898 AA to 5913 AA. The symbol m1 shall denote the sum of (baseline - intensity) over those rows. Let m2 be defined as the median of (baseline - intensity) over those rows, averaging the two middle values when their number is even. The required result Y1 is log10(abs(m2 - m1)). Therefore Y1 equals 0.72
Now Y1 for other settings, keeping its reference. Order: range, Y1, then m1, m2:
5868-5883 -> 0.99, -11.4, -1.8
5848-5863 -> 1.07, -13.9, -2.2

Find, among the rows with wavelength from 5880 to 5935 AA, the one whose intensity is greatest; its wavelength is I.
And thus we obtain 5911.5 AA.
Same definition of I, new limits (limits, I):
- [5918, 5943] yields 5941.5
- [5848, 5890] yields 5849.0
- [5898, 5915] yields 5911.5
